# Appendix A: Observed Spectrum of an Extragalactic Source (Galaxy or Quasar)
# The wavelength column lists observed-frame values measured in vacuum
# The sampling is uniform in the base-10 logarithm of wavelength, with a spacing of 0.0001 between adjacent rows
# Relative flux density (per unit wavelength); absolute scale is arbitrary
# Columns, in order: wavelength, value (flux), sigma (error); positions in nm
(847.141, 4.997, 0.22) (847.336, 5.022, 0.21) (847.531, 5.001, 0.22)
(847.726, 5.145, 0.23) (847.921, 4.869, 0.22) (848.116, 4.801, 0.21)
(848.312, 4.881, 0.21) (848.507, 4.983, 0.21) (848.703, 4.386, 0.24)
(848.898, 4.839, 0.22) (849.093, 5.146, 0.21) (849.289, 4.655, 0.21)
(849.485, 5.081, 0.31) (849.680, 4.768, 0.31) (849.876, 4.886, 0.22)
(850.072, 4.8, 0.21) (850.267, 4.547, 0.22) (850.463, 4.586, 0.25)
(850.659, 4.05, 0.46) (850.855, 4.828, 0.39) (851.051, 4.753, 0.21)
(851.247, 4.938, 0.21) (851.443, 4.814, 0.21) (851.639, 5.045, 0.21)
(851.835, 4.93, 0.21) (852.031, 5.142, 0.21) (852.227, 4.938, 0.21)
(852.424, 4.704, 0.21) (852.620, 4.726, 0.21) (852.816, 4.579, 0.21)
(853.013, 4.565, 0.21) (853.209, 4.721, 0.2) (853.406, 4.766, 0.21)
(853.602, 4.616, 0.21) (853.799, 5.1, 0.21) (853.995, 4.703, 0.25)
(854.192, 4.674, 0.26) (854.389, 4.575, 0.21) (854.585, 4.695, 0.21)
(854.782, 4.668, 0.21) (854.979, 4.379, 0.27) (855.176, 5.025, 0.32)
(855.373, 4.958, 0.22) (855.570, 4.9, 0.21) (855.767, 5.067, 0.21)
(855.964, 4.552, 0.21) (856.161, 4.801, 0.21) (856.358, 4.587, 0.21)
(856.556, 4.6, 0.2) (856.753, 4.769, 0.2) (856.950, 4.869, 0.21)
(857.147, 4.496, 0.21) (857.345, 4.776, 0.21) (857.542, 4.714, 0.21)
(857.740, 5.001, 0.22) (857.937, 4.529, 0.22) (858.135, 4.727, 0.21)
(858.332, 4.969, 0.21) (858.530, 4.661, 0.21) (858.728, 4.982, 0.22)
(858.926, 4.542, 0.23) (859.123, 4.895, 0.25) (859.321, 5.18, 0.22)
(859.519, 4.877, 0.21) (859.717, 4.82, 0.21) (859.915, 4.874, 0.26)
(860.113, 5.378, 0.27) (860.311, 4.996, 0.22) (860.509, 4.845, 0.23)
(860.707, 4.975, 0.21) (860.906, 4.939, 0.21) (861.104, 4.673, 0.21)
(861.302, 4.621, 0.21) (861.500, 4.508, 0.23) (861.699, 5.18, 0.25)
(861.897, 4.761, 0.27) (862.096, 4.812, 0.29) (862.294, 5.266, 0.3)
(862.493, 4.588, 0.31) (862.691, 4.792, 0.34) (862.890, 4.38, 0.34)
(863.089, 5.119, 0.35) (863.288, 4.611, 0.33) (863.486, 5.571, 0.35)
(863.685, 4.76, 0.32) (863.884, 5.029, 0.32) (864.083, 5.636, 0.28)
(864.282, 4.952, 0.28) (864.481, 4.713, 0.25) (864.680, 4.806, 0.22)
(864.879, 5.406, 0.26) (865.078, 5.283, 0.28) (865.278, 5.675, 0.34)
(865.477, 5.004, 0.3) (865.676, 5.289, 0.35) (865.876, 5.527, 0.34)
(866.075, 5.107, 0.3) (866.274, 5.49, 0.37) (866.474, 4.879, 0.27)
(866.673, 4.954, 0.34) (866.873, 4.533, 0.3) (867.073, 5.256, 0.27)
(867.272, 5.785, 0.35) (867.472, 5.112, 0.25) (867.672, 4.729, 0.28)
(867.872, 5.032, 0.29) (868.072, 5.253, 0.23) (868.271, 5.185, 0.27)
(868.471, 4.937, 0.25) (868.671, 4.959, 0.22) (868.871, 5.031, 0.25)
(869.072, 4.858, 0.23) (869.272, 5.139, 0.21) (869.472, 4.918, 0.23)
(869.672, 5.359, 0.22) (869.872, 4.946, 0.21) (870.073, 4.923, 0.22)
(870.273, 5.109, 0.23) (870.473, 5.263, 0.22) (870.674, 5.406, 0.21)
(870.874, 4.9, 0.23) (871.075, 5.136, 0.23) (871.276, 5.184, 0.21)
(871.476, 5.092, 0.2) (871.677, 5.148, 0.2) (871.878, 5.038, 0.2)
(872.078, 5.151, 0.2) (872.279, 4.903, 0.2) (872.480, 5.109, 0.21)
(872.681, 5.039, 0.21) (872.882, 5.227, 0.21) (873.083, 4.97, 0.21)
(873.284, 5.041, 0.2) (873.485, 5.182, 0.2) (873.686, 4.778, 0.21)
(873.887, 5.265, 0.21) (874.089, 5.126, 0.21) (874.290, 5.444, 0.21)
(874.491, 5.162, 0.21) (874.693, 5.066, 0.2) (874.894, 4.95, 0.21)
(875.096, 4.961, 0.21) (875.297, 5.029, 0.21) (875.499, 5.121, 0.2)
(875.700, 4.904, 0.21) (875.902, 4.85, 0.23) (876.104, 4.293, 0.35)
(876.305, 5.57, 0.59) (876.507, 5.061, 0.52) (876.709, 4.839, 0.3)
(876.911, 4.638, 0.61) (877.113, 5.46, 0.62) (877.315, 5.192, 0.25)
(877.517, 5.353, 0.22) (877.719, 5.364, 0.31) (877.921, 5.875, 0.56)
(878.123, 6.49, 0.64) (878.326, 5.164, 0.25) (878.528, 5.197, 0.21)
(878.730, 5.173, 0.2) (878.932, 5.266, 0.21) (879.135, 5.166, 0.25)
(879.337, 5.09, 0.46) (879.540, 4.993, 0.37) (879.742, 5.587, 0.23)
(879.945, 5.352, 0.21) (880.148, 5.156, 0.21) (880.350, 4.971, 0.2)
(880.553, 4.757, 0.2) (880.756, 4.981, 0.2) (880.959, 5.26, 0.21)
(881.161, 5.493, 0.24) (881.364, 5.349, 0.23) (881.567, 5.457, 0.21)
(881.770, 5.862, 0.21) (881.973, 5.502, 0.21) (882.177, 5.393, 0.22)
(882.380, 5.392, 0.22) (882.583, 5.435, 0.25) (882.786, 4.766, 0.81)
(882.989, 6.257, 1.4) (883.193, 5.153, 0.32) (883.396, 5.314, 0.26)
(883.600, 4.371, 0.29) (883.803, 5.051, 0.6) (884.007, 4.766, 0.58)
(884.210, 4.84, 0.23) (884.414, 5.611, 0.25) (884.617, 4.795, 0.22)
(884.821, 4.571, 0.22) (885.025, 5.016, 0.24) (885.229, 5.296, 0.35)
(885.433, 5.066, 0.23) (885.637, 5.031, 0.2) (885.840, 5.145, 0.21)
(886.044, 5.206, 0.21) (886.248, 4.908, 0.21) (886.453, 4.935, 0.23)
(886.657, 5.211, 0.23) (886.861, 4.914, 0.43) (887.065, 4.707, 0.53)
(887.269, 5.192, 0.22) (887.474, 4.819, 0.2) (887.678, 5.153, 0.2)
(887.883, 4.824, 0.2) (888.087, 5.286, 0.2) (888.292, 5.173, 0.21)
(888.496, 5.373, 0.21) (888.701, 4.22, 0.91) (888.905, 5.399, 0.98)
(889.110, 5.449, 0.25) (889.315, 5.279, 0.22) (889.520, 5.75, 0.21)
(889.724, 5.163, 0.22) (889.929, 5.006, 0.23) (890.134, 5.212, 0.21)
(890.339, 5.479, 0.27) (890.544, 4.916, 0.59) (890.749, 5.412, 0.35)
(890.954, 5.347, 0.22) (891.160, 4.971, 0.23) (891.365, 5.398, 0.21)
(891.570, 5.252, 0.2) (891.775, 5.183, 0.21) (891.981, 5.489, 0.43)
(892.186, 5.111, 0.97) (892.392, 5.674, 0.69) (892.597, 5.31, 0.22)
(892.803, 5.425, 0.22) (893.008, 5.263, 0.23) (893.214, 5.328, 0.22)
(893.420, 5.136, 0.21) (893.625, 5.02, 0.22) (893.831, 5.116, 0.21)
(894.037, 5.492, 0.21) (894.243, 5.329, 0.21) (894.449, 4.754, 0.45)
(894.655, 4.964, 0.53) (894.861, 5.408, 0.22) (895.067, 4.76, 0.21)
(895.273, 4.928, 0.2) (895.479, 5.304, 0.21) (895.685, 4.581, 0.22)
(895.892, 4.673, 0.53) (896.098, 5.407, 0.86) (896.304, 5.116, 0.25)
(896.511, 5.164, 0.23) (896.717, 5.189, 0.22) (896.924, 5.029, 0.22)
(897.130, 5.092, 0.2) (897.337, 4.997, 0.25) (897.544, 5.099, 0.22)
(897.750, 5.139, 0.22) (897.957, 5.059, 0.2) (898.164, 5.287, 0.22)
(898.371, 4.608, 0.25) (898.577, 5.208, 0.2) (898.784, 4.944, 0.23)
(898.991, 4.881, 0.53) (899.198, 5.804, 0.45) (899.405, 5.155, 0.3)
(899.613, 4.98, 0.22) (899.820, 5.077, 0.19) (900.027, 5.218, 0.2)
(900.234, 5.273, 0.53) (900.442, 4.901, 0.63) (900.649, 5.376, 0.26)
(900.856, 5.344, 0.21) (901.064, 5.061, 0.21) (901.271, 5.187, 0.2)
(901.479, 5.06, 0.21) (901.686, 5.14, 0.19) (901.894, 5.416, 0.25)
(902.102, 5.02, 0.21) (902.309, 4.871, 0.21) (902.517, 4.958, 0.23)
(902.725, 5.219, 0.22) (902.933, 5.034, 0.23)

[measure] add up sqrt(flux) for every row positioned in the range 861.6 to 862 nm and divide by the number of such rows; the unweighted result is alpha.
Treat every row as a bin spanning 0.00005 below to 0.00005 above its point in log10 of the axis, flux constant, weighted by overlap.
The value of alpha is 2.23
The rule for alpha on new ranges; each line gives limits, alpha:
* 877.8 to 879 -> 2.35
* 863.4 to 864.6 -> 2.26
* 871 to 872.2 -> 2.26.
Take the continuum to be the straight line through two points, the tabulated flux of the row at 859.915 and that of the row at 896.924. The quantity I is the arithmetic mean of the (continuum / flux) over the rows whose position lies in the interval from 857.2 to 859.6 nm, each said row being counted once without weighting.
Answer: 1.01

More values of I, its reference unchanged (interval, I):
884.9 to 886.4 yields 0.98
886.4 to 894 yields 0.97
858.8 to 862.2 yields 1.00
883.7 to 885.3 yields 1.00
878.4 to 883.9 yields 0.95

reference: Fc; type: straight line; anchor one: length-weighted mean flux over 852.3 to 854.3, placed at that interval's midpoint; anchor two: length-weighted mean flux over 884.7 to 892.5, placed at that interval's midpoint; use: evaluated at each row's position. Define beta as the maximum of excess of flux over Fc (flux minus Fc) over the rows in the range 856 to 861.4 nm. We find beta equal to 0.58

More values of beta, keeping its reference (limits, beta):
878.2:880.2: 0.55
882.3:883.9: 1.18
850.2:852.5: 0.44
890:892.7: 0.48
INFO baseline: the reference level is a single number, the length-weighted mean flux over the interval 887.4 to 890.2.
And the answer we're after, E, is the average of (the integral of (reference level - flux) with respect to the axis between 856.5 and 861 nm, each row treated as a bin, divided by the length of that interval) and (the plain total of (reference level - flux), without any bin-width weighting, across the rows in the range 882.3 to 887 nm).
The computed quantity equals 0.9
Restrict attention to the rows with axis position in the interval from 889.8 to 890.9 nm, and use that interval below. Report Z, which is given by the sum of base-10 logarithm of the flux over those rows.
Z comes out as 3.58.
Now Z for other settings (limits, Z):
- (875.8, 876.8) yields 3.45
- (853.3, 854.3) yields 3.39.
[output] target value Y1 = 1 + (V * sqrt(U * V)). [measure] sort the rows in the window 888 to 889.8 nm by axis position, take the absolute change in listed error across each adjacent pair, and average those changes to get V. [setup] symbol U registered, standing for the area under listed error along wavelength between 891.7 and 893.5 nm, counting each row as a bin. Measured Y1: 1.07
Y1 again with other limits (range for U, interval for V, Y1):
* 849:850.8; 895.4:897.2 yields 1.05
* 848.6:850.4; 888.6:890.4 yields 1.03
